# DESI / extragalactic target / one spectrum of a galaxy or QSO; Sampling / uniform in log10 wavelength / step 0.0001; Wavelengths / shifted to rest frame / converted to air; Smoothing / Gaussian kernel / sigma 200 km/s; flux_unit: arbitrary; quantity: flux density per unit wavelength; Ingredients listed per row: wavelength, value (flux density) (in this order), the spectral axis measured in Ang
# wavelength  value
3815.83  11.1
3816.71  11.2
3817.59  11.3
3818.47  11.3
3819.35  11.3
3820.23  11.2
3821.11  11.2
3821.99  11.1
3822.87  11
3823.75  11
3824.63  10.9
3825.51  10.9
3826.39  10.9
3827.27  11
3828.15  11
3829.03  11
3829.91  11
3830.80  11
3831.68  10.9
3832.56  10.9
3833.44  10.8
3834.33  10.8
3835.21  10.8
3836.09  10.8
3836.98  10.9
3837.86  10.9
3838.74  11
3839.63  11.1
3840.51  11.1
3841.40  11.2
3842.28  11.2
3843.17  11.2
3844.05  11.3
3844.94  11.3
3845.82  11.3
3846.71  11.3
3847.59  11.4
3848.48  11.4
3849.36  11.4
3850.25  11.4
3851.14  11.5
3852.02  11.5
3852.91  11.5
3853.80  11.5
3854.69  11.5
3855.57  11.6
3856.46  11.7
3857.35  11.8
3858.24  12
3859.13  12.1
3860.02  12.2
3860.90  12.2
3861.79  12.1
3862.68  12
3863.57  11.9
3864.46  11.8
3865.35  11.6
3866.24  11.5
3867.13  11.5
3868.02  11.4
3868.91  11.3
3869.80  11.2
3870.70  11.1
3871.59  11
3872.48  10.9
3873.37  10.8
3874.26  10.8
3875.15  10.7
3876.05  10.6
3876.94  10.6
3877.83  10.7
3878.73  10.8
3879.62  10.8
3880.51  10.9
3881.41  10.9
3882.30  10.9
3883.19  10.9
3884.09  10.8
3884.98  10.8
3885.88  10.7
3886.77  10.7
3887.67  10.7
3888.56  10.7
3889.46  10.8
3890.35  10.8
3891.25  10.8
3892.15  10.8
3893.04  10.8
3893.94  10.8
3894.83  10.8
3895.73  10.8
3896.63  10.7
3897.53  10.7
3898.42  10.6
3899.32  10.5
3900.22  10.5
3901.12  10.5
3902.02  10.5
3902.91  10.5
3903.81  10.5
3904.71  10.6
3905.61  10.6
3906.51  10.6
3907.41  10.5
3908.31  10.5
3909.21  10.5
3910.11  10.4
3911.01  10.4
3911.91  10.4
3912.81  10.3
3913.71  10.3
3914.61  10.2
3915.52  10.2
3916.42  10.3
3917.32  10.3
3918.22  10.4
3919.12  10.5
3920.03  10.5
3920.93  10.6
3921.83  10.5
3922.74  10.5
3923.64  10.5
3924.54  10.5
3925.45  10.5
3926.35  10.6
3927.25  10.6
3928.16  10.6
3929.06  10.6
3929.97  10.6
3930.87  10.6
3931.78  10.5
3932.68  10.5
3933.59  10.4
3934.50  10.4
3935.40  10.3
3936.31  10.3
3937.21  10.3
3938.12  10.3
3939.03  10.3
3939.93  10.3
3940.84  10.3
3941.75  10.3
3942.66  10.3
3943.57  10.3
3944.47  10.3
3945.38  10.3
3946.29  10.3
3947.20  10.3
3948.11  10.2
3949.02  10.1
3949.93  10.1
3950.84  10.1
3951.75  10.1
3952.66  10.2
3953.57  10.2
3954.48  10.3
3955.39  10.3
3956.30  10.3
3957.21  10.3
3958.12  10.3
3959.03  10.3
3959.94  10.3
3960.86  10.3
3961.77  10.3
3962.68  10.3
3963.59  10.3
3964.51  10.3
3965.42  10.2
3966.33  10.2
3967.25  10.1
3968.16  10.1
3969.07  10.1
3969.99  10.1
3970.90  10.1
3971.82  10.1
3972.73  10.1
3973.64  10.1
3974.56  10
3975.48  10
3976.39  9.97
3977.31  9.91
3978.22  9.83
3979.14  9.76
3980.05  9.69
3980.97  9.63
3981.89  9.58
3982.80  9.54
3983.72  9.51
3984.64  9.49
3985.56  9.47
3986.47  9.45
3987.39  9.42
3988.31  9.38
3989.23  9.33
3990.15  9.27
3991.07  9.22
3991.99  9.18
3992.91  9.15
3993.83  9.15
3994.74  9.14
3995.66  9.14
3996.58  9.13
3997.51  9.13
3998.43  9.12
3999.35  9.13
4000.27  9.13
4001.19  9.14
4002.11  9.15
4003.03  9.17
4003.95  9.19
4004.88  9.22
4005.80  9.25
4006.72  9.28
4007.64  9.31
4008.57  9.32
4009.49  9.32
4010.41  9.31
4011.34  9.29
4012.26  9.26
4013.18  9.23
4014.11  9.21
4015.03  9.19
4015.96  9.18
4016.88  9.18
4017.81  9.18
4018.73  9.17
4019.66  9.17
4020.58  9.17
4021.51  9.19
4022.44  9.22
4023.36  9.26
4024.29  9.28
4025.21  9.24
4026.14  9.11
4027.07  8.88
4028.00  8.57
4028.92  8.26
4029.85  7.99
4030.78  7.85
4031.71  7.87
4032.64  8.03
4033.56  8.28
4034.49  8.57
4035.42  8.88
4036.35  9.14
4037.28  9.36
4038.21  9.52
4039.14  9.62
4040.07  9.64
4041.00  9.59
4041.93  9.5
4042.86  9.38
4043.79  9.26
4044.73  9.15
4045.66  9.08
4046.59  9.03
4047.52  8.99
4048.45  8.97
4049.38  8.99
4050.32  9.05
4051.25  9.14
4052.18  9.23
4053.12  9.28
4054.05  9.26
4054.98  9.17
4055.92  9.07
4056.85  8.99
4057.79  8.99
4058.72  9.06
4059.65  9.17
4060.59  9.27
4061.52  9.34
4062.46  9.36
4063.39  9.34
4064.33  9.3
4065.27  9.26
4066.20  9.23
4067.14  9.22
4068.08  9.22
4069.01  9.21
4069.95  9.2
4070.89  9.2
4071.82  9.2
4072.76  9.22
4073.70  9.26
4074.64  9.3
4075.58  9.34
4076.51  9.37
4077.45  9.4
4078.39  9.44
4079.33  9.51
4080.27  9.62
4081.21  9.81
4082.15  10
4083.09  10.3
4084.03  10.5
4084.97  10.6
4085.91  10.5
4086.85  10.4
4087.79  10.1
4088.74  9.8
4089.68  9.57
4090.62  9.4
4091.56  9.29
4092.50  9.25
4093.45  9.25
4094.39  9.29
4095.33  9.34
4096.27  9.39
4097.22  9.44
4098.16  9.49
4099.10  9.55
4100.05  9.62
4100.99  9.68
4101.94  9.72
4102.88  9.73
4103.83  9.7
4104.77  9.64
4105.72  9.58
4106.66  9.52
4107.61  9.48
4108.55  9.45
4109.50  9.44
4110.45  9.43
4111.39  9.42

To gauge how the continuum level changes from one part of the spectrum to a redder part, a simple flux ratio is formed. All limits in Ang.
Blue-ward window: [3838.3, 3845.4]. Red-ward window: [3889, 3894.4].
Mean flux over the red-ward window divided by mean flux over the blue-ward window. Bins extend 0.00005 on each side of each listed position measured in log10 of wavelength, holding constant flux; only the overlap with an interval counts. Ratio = 0.97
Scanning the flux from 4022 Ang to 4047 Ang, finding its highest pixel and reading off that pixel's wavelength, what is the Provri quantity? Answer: 4040.07 Ang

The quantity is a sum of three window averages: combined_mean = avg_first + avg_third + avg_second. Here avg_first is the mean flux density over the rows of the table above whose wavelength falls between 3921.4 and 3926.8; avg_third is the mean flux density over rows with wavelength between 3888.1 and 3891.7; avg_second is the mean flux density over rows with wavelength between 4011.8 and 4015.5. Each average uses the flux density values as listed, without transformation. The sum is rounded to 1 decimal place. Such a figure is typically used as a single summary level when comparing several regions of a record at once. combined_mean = 30.5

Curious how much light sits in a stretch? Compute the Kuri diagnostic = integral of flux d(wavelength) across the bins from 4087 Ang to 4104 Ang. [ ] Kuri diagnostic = 162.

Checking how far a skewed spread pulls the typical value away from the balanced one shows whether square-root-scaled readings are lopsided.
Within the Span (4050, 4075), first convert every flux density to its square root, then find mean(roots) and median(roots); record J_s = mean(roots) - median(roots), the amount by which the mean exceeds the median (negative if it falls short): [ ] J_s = -0.002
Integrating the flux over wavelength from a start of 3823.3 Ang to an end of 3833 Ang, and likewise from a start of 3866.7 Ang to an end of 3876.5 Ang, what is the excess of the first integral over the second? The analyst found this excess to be -2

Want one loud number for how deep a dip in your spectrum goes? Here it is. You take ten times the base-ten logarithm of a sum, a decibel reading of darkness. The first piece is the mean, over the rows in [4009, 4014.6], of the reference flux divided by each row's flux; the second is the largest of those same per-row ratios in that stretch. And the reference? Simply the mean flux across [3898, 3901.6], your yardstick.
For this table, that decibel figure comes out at 3.6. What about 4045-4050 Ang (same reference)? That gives 3.7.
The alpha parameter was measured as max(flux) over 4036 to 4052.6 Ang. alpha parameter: 9.64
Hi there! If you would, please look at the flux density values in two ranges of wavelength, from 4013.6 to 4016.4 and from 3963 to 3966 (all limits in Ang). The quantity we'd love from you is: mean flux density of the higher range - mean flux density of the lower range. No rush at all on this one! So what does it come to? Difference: -1.1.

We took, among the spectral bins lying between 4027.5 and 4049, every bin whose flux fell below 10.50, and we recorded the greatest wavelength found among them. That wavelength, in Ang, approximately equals 4048.45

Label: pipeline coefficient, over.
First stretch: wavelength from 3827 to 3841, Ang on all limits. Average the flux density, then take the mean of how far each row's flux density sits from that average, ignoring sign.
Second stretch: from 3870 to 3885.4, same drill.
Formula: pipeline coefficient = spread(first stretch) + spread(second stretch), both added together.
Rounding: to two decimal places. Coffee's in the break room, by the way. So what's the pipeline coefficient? 0.19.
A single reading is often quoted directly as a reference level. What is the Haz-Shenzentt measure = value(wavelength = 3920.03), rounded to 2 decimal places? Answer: 10.50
